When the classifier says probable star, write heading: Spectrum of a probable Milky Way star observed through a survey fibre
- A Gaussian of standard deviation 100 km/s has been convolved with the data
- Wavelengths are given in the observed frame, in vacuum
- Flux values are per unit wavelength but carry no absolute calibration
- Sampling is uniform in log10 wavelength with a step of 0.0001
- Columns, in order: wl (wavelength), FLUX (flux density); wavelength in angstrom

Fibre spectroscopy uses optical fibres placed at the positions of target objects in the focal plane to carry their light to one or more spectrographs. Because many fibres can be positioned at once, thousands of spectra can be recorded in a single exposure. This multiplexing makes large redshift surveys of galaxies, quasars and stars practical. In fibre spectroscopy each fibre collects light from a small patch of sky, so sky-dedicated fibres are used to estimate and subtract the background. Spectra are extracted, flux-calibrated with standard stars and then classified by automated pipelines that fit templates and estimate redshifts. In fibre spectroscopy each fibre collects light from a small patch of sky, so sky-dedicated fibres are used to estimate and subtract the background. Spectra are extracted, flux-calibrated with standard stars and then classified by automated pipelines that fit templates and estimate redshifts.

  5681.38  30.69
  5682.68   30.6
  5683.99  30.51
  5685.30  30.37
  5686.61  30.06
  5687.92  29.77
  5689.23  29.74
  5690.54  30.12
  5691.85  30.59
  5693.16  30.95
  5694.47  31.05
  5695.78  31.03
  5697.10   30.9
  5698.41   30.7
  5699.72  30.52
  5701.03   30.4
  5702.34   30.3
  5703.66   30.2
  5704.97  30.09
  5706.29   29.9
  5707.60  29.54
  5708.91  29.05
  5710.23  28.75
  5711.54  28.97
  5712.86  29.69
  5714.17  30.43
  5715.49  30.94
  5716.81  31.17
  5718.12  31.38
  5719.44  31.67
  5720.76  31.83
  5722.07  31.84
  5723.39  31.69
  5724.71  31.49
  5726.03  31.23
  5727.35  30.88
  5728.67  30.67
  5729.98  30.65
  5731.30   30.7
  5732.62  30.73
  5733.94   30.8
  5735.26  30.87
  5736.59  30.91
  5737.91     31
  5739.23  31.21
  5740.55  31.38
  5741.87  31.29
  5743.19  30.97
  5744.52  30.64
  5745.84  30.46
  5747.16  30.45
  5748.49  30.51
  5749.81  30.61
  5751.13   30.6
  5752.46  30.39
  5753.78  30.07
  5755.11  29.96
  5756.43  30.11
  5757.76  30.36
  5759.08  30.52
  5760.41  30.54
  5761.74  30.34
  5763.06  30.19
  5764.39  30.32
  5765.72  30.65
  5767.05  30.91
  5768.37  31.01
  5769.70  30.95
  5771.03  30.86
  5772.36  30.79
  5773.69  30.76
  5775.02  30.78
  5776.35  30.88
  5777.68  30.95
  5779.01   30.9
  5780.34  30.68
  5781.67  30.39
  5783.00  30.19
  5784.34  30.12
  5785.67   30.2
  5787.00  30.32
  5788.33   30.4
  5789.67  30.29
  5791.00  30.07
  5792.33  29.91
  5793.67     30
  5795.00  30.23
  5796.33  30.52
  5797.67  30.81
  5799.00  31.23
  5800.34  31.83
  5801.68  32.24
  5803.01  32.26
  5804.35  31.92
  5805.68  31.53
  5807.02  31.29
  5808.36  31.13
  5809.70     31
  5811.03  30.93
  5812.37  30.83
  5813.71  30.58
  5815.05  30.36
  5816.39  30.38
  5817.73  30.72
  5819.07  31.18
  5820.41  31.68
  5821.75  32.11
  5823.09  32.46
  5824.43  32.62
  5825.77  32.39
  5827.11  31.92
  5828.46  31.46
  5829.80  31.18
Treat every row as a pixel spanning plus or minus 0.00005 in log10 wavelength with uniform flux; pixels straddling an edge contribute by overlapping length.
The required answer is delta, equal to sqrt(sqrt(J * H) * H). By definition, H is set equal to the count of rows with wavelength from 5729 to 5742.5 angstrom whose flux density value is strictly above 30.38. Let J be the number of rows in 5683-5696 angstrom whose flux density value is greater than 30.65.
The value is 7.4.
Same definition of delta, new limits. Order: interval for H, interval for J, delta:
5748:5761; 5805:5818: 6.2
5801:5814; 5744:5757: 0.0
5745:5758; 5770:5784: 6.4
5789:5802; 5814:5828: 5.6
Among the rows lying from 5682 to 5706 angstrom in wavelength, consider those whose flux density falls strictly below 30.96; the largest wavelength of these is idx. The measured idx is 5704.97 angstrom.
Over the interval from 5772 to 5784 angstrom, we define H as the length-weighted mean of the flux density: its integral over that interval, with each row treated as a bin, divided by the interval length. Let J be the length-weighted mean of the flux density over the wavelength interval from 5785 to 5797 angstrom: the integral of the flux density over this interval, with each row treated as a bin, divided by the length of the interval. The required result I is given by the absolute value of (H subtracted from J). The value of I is 0.4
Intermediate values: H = 30.67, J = 30.2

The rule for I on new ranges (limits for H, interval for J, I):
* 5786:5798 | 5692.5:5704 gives 0.4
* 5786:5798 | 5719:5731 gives 1.0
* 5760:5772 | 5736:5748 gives 0.3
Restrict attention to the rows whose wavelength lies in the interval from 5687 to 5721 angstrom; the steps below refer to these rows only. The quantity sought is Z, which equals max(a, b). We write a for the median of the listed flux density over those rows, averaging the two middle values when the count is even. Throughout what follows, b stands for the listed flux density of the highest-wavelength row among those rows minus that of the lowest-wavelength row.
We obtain 30.4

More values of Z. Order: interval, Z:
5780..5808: 30.4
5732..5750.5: 30.8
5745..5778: 30.5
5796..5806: 31.7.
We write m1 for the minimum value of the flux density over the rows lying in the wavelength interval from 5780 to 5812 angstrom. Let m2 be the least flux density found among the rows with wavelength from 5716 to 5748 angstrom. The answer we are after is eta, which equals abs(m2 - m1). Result 0.5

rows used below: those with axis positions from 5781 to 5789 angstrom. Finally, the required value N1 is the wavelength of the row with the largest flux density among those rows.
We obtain 5788.33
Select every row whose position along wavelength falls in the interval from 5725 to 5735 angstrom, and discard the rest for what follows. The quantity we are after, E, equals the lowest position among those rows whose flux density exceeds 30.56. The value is 5726.03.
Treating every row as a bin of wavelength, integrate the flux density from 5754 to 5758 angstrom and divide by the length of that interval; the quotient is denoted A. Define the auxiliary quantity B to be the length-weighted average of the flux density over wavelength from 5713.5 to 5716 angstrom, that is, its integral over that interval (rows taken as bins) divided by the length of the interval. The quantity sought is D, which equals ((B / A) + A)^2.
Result 967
